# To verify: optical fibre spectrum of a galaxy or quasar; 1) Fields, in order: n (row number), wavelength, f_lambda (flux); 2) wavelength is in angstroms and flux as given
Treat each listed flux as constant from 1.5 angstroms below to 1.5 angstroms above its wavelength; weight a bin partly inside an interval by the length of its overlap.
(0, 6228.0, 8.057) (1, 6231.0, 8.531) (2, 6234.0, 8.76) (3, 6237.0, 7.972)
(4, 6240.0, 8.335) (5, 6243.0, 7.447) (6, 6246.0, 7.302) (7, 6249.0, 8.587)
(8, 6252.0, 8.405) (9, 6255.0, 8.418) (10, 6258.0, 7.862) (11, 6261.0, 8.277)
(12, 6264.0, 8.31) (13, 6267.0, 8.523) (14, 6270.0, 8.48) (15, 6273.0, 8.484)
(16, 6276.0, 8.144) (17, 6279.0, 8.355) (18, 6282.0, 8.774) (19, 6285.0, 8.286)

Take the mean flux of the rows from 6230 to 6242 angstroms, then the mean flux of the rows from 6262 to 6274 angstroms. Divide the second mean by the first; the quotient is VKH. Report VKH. 1.01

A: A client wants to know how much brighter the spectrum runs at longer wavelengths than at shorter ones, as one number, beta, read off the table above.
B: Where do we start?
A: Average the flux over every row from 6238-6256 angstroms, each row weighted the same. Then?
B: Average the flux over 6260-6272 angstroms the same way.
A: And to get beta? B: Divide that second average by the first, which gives 1.04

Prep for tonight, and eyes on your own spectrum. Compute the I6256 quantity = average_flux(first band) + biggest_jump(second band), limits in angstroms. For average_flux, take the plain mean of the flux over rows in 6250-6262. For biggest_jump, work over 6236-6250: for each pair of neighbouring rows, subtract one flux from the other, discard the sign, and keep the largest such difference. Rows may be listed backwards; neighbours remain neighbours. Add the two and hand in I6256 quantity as 9.5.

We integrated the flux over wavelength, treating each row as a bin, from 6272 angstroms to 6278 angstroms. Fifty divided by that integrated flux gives 1.00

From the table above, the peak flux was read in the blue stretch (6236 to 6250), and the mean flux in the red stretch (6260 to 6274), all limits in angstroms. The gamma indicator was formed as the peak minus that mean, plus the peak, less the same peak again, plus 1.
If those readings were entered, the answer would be 1.17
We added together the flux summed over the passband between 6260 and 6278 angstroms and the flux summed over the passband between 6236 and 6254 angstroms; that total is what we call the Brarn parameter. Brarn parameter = 98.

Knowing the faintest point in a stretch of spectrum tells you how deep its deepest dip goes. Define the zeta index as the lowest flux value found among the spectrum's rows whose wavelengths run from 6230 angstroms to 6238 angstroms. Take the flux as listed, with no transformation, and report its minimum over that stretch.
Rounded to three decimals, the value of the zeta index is 7.972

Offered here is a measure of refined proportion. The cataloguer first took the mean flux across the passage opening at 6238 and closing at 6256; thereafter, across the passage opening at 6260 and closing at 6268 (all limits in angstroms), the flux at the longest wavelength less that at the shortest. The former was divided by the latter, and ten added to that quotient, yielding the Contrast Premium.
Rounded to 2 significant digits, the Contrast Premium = 43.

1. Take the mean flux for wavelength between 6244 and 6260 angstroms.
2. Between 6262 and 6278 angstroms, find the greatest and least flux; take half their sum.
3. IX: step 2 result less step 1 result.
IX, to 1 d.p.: 0.2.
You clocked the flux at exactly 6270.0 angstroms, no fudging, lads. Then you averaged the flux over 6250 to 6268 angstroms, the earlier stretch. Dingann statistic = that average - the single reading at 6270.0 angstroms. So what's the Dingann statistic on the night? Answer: -0.18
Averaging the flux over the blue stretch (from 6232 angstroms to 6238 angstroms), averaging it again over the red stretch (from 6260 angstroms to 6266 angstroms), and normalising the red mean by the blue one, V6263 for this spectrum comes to 0.99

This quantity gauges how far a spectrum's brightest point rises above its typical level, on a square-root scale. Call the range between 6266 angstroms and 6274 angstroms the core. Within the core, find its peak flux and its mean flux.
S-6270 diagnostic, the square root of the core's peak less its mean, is 0.17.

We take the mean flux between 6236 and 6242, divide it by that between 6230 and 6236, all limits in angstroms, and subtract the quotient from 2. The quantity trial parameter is 1.06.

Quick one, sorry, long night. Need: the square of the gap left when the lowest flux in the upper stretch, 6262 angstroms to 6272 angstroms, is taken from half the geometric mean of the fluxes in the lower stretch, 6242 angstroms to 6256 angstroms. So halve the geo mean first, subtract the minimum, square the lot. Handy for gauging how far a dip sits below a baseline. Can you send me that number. 18.5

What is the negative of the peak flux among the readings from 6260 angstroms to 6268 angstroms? -8.52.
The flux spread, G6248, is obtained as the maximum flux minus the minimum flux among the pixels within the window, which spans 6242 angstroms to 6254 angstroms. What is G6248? 1.3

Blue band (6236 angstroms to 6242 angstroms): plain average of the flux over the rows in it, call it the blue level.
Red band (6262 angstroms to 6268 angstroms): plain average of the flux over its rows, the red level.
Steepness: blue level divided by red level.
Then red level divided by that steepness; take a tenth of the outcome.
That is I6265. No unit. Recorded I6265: 0.869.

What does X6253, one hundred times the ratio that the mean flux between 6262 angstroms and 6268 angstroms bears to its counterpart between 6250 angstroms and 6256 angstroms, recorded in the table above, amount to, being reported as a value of 100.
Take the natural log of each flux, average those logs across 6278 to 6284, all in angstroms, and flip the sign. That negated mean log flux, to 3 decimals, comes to -2.147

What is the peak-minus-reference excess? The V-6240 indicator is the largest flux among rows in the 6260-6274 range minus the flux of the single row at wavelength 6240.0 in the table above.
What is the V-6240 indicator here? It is 0.2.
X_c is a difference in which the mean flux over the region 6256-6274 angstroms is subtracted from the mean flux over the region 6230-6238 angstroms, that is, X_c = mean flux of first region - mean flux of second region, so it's 0.1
